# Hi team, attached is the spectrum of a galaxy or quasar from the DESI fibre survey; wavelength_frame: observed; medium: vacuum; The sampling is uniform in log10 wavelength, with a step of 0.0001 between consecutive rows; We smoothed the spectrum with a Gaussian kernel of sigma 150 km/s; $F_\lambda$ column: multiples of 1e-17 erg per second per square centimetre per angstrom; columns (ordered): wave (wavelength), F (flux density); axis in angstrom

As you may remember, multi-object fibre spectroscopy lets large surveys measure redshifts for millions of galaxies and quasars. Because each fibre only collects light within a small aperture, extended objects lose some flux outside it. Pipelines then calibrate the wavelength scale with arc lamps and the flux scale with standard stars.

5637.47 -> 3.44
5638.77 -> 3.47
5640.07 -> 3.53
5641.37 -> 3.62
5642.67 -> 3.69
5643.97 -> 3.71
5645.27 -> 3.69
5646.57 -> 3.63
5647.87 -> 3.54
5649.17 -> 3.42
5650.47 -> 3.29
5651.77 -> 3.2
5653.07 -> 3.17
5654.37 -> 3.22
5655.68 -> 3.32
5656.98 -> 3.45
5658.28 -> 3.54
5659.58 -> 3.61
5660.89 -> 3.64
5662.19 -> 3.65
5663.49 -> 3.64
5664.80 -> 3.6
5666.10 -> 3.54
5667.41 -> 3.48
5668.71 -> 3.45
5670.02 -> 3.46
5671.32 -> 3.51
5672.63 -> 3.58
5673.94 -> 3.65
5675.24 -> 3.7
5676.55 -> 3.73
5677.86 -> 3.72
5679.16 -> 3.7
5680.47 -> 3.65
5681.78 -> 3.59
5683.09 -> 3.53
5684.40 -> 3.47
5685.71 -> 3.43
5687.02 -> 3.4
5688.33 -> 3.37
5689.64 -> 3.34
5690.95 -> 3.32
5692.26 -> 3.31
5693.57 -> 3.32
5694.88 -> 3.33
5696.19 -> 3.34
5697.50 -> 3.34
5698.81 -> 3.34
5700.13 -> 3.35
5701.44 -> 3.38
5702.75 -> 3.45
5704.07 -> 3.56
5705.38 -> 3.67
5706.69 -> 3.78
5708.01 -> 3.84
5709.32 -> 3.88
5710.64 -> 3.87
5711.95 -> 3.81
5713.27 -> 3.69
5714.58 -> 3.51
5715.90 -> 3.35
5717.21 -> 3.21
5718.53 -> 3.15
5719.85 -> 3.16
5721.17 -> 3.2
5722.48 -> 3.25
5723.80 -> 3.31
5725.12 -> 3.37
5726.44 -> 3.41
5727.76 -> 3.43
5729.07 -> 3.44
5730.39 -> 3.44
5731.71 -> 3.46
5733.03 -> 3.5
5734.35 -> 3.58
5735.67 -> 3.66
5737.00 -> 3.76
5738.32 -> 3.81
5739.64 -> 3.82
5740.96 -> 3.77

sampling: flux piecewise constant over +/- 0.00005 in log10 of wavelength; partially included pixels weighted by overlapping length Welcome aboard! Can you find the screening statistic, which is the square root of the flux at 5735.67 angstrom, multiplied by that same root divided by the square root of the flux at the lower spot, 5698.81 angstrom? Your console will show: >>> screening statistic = 2.00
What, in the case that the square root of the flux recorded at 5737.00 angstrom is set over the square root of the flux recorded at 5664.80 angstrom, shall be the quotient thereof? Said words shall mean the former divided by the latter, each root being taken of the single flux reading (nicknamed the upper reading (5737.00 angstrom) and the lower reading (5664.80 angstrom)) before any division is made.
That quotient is 1.02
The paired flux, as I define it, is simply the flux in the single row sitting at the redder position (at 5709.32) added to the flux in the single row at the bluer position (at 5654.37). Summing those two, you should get 7.1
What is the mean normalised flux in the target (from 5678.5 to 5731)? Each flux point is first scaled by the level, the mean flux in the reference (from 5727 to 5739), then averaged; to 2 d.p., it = 0.97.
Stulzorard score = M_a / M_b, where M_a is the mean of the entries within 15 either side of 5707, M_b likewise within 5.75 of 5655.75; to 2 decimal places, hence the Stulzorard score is 1.03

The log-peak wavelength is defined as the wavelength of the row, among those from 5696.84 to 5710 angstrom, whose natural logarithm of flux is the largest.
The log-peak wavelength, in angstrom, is 5709.32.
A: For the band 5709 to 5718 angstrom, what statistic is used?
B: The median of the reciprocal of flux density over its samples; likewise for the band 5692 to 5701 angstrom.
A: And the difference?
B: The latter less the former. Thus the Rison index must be 0.028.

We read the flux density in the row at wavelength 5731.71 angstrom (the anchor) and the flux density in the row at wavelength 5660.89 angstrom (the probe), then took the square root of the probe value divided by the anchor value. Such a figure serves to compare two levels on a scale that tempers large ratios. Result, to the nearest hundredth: 1.03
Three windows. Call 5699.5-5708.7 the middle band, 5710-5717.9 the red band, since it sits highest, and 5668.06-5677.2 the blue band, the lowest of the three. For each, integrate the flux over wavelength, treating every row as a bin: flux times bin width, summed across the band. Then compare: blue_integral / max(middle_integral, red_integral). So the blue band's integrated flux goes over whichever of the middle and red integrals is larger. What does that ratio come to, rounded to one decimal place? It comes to 1.0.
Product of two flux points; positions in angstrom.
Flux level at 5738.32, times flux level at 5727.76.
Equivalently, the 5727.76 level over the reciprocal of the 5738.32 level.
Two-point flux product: 13.1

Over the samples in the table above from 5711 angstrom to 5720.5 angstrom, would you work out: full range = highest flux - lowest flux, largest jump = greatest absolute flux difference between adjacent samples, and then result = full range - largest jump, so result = 0.48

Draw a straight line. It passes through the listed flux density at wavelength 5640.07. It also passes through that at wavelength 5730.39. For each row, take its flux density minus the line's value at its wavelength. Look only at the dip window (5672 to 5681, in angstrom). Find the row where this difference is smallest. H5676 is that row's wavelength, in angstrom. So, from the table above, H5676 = 5672.63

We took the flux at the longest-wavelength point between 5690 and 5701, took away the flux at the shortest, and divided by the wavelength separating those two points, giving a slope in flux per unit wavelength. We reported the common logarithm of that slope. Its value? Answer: -2.5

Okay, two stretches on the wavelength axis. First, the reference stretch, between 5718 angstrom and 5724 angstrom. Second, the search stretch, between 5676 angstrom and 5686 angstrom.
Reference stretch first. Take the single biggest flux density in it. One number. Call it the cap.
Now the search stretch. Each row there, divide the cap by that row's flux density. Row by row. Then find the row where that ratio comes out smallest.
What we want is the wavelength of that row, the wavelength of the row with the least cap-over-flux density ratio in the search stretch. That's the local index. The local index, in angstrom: 5676.55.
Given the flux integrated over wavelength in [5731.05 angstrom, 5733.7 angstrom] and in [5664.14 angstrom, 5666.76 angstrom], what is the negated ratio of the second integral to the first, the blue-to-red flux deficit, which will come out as -1.01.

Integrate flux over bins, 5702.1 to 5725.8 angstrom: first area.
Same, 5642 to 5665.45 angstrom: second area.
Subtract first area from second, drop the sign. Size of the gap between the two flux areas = 0.9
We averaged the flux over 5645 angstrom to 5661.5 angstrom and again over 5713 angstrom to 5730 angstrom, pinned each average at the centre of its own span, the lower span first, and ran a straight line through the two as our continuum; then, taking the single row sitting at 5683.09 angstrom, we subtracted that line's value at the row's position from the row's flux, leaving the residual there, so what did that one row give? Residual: 0.1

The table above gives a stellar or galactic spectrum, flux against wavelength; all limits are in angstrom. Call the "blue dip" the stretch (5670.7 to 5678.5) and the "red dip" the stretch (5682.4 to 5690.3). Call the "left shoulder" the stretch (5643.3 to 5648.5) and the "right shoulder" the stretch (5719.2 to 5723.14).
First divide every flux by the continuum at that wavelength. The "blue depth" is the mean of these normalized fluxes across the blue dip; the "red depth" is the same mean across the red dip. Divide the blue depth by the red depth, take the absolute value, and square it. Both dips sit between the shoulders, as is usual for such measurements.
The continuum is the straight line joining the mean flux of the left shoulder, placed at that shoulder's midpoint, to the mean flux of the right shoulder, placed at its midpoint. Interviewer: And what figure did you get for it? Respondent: 1.09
